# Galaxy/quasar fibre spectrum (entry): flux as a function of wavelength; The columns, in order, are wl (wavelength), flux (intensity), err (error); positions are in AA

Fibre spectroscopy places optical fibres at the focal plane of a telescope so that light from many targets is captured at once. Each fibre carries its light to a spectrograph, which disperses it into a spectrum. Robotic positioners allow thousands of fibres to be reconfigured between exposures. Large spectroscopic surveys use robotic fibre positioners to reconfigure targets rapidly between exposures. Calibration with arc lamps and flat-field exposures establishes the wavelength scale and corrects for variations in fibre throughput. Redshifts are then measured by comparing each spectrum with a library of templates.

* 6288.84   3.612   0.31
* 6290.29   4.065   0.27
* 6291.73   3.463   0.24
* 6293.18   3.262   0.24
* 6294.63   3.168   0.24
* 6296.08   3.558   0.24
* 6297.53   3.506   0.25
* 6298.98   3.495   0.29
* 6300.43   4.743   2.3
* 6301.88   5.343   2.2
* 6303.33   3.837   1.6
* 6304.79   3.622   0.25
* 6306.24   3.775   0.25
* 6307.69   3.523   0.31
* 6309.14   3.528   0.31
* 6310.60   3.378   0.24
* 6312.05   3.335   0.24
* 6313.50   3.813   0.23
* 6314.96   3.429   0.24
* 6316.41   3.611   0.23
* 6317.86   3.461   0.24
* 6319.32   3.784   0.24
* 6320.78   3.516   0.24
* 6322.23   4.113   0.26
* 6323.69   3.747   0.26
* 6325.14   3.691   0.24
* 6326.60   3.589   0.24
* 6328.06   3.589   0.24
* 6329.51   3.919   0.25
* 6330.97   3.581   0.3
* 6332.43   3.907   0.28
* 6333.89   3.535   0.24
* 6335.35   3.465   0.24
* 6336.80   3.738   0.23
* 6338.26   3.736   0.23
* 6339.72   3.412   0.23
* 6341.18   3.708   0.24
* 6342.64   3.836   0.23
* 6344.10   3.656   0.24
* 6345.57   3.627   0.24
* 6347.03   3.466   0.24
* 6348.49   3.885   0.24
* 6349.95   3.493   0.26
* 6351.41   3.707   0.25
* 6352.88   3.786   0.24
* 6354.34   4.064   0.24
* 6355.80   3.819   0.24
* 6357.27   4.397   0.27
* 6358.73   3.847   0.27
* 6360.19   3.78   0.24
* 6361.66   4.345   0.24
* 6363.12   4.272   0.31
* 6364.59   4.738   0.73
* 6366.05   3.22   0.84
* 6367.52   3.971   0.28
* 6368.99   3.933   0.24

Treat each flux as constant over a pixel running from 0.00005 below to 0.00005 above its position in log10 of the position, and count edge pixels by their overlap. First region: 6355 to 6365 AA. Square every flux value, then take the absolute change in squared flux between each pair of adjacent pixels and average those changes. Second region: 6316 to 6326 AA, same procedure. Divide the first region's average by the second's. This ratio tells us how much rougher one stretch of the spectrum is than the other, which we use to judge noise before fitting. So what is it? 1.5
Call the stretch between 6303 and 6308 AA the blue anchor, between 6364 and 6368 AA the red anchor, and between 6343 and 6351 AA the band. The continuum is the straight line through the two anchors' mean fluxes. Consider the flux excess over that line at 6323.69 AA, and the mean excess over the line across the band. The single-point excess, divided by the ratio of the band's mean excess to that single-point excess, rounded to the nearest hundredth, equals 0.00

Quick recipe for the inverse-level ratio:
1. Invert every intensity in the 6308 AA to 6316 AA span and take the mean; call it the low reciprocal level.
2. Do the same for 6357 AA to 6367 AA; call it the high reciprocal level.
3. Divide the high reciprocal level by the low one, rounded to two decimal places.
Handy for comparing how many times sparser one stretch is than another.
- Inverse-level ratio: 0.87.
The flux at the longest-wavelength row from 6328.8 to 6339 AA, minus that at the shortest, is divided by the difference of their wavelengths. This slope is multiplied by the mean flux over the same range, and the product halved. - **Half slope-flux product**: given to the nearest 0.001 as -0.039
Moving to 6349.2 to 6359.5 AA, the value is 0.078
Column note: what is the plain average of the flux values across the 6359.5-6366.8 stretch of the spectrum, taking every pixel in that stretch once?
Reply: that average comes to 4.07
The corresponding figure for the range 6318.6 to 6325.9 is 3.77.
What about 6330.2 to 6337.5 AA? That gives 3.65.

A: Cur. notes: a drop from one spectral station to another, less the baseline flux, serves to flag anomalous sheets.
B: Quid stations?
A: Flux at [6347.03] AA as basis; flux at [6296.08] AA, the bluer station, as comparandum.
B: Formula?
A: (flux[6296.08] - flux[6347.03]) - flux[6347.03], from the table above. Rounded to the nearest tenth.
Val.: -3.4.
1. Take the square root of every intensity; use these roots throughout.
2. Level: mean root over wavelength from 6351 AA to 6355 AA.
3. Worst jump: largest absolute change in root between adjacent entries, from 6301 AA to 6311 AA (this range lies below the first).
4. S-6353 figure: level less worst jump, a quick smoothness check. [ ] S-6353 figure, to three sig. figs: 1.61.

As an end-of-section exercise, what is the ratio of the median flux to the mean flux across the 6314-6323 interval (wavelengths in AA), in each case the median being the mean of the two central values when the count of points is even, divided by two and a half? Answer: 0.390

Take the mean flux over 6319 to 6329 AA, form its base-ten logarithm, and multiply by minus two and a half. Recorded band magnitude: -1.43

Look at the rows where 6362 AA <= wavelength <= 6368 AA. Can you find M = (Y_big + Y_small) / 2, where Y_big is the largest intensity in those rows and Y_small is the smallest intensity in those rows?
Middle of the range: 3.98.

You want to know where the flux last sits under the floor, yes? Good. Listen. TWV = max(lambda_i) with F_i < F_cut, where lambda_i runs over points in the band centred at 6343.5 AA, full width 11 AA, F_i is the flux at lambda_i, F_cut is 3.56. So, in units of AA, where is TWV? 6347.03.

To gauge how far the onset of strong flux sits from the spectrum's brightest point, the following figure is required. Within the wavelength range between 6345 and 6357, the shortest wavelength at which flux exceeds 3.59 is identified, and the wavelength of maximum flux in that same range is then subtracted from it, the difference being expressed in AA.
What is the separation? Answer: -8.8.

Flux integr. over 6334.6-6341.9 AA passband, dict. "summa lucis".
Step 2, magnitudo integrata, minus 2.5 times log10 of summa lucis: -3.55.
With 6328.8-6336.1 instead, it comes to -3.57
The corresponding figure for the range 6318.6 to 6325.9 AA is -3.60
